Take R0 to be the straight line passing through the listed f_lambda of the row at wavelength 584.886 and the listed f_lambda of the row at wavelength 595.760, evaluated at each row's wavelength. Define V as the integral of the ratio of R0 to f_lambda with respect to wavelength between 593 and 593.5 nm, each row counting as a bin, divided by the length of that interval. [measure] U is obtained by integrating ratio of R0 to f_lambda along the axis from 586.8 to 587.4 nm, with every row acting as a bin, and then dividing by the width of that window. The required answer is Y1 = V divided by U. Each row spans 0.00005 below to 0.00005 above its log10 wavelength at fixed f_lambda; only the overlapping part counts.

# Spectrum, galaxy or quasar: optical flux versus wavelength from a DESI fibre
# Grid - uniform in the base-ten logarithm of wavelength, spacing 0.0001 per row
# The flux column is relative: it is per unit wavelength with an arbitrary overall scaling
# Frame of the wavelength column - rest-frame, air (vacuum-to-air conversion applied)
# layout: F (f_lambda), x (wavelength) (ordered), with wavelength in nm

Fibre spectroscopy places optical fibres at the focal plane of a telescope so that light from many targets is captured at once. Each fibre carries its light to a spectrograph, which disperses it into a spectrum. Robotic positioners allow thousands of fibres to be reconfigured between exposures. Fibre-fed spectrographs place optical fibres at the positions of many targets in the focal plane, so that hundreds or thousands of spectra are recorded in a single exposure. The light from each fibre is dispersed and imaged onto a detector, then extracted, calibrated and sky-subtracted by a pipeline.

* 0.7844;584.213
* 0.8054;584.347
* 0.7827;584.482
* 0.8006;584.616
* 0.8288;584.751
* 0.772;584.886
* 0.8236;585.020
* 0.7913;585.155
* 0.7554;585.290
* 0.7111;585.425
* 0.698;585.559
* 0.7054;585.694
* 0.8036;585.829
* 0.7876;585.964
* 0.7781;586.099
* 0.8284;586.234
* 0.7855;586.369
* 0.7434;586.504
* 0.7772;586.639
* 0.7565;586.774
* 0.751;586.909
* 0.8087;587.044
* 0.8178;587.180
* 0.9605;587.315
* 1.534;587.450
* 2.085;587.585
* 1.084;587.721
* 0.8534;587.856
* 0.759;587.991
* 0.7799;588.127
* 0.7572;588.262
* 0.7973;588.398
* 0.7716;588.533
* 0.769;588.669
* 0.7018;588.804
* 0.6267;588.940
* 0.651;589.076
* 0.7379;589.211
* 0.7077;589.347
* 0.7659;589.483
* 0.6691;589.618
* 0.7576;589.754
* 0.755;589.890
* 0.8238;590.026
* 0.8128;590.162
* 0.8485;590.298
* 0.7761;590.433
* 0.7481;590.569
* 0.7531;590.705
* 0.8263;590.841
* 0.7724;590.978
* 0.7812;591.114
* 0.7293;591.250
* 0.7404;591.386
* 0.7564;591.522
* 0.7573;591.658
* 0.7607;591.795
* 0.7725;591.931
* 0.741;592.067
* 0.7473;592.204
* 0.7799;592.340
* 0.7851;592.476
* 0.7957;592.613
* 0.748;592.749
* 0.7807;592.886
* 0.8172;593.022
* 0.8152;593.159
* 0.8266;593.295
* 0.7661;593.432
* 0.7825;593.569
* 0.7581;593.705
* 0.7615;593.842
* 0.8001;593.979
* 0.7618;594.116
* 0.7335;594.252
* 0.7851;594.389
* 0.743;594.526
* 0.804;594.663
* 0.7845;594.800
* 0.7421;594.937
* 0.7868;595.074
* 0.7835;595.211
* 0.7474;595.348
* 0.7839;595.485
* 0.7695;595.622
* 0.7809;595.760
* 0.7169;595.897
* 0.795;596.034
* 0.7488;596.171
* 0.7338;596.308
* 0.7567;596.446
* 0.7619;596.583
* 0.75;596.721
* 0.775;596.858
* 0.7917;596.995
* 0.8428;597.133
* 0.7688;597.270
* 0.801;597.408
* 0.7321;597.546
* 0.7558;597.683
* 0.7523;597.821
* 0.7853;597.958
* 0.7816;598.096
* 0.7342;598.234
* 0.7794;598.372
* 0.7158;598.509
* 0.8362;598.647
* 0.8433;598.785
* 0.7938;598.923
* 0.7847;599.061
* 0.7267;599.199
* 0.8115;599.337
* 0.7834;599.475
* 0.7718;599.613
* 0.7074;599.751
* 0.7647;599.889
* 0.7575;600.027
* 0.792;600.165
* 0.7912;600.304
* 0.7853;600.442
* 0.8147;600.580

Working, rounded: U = 0.93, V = 0.97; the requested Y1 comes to 1.04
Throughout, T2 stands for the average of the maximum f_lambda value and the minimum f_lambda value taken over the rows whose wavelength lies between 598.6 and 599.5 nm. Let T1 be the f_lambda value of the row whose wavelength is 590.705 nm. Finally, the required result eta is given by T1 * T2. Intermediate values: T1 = 0.7531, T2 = 0.785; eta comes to 0.59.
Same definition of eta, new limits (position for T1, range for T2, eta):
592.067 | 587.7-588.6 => 0.68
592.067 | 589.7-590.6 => 0.59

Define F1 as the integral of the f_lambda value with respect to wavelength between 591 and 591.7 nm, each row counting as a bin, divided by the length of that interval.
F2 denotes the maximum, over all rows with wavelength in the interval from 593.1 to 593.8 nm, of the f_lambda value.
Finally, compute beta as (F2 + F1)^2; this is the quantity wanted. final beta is 2.50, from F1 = 0.755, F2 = 0.8266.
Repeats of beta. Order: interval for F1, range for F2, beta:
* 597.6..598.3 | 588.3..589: 2.43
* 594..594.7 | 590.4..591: 2.54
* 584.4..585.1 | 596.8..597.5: 2.70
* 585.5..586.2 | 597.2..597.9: 2.43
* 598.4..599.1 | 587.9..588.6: 2.53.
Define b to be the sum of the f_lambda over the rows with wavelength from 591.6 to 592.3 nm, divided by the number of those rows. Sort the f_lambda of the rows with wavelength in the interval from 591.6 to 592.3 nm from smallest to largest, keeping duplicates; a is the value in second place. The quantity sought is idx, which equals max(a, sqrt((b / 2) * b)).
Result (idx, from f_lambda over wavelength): 0.747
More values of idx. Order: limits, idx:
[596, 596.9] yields 0.749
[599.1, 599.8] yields 0.727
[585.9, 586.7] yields 0.777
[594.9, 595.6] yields 0.747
